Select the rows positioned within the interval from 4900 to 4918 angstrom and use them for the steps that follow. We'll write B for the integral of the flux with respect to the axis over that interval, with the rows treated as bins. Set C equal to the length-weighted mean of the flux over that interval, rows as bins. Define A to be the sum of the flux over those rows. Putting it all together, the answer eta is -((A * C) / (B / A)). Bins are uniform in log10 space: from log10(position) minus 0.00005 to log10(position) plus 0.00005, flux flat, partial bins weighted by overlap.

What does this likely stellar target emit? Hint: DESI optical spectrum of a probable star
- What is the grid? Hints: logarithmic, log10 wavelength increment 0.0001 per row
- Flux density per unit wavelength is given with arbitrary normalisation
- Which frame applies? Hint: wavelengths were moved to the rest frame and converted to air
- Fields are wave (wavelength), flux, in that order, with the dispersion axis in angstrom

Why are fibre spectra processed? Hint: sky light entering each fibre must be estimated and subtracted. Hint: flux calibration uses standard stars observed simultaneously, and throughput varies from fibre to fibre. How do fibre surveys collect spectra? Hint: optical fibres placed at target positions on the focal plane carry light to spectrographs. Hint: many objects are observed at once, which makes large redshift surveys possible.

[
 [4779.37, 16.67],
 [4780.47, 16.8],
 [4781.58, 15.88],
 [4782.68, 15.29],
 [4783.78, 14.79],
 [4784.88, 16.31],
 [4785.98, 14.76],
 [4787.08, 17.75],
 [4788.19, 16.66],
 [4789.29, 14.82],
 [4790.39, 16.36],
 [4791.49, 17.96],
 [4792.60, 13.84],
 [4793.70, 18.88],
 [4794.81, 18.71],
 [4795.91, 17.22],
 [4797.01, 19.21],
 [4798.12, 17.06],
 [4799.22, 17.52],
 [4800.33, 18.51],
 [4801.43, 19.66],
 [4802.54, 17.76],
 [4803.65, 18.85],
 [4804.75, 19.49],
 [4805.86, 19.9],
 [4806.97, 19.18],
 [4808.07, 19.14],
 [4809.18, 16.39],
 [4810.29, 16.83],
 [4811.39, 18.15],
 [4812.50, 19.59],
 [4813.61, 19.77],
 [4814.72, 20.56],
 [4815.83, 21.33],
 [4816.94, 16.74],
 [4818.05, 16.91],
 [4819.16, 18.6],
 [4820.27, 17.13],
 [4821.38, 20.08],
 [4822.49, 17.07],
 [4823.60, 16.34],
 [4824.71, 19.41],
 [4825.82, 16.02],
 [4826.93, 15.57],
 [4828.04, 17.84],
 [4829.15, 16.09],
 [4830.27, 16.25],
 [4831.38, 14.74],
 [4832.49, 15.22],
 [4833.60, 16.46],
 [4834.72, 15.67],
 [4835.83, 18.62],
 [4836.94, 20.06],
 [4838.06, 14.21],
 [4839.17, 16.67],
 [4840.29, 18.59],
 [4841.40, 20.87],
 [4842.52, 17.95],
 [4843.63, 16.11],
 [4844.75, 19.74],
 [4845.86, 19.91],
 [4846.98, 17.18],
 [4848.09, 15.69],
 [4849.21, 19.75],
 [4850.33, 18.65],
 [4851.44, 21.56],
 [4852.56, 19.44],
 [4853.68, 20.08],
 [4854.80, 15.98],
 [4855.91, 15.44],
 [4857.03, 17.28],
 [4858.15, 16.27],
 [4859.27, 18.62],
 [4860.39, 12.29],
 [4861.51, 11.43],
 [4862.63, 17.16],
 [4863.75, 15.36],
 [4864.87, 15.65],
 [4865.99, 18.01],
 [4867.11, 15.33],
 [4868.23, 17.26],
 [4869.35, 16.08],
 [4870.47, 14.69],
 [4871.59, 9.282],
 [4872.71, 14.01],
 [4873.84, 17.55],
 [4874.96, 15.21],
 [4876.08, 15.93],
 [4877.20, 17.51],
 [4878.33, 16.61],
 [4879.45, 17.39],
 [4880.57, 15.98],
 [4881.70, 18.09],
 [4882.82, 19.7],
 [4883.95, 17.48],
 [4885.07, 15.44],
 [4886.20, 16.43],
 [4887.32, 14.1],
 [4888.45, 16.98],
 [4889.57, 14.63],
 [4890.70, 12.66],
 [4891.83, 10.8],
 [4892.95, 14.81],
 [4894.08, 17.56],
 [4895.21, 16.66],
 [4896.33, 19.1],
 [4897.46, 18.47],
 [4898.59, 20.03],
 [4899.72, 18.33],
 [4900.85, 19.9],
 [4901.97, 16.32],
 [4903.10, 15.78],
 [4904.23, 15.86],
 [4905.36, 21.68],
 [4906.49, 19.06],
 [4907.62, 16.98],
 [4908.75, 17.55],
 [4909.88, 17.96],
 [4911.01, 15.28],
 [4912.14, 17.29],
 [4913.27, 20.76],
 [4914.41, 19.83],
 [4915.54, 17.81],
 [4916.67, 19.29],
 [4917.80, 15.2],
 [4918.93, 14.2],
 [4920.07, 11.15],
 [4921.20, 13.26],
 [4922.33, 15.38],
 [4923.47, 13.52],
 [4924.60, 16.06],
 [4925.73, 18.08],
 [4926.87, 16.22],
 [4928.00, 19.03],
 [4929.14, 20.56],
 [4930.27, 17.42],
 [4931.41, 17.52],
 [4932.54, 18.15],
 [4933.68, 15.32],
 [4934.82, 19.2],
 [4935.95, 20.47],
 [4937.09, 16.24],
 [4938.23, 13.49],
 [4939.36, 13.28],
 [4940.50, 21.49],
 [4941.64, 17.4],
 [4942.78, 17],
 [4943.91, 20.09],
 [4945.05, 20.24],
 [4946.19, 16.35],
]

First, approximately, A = 287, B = 324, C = 18.0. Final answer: -4562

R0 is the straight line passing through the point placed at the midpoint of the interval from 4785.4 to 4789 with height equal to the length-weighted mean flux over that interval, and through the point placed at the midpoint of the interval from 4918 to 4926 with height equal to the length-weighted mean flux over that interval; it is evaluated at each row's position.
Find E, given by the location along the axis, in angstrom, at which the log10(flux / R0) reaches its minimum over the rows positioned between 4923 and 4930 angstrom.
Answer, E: 4923.47 angstrom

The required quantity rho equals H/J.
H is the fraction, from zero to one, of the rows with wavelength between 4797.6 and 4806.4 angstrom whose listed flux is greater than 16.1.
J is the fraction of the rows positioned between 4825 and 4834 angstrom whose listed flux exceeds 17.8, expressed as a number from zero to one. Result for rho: 8.0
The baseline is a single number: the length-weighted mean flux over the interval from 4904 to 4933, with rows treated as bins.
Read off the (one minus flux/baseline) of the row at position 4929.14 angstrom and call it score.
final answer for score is -0.20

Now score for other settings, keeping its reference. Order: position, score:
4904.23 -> 0.07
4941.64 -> -0.02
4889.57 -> 0.15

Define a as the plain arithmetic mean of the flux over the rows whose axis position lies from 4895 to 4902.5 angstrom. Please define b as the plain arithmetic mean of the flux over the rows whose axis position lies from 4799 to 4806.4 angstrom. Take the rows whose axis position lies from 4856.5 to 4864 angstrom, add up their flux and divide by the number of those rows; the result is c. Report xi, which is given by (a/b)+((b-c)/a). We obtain 1.16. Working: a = 18.4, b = 18.8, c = 15.5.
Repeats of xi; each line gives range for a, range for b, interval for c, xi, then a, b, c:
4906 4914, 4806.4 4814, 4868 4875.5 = 1.17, 17.8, 18.4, 14.9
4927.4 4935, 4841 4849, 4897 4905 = 1.02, 18.2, 18.2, 17.8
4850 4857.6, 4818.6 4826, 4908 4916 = 1.02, 18.3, 17.8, 18.1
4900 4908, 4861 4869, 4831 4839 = 1.10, 17.9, 15.7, 16.4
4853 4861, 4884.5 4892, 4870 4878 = 1.12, 16.6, 14.4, 14.9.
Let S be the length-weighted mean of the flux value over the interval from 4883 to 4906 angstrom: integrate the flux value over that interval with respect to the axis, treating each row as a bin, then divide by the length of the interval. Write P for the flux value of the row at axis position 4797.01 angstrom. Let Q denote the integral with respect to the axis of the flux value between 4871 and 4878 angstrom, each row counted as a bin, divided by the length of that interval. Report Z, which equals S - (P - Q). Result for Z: 12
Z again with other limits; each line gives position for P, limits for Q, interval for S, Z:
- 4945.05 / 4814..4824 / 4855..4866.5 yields 14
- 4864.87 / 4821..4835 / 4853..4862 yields 17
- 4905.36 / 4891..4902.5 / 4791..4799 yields 13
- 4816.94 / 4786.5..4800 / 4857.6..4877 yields 16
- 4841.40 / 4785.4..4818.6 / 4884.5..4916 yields 14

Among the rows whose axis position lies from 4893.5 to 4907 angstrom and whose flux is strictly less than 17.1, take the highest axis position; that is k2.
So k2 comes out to 4904.23 angstrom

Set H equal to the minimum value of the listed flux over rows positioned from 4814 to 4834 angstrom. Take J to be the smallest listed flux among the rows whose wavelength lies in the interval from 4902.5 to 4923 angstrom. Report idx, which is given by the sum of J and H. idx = 25.9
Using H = 14.74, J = 11.15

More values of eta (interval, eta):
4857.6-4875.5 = -3332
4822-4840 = -3938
